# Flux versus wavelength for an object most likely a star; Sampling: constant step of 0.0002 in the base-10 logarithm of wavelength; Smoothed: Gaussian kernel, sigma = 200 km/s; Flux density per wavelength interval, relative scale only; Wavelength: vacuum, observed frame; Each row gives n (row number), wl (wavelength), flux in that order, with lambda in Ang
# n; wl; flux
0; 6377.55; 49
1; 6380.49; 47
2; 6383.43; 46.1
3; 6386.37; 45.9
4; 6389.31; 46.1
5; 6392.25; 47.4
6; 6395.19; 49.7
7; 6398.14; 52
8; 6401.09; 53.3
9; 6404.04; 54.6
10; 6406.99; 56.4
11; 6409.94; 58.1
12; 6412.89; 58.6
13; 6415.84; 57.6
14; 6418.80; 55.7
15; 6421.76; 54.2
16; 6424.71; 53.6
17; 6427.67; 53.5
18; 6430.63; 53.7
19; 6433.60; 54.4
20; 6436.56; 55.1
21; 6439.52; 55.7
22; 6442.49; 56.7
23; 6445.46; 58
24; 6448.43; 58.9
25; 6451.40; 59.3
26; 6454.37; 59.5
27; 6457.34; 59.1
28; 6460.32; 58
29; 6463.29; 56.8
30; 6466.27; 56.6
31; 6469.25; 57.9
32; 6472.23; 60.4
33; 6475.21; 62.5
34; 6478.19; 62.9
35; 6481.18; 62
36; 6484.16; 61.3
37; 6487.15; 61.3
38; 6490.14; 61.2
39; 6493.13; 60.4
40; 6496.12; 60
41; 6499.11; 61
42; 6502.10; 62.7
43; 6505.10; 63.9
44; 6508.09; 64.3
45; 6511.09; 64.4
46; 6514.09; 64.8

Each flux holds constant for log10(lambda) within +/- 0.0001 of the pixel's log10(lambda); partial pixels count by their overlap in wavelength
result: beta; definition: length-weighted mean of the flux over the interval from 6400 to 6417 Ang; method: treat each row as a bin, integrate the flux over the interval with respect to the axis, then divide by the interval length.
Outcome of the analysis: 57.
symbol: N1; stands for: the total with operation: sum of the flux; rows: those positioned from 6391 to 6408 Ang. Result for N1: 313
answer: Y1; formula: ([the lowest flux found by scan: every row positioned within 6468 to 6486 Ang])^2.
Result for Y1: 3352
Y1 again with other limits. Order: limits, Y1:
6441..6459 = 3215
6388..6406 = 2125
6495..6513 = 3600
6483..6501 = 3600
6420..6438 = 2862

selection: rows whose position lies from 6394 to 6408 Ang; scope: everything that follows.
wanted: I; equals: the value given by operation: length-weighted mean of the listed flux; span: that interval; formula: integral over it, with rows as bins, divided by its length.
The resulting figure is 53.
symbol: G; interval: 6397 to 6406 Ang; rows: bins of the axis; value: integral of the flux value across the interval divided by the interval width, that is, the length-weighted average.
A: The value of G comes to 53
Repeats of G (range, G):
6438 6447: 57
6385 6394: 47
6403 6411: 56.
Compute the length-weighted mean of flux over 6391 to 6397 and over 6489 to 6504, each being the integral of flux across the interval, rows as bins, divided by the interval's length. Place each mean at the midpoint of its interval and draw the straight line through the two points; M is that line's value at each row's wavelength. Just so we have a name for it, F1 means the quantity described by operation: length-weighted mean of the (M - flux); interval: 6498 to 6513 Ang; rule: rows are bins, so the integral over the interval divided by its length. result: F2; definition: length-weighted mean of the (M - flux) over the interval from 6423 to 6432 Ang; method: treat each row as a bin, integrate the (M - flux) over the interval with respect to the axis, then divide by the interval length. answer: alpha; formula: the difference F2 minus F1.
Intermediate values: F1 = -1.1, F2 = -0.8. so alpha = 0.3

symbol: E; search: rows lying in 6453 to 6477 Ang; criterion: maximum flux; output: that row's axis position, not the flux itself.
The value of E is 6475.21 Ang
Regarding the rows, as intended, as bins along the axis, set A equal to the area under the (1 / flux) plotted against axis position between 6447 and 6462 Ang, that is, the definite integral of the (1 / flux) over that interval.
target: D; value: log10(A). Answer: -0.59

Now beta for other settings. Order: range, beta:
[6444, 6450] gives 58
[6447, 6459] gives 59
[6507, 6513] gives 64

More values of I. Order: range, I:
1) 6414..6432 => 55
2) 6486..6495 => 61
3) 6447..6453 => 59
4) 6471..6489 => 62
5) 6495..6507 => 62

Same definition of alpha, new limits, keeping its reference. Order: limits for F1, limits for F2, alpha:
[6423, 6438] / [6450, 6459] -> -2.3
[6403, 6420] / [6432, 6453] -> 3.8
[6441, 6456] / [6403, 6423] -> -2.3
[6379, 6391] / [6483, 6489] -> -2.8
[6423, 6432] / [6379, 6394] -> 2.1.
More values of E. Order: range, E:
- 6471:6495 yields 6478.19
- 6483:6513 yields 6511.09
